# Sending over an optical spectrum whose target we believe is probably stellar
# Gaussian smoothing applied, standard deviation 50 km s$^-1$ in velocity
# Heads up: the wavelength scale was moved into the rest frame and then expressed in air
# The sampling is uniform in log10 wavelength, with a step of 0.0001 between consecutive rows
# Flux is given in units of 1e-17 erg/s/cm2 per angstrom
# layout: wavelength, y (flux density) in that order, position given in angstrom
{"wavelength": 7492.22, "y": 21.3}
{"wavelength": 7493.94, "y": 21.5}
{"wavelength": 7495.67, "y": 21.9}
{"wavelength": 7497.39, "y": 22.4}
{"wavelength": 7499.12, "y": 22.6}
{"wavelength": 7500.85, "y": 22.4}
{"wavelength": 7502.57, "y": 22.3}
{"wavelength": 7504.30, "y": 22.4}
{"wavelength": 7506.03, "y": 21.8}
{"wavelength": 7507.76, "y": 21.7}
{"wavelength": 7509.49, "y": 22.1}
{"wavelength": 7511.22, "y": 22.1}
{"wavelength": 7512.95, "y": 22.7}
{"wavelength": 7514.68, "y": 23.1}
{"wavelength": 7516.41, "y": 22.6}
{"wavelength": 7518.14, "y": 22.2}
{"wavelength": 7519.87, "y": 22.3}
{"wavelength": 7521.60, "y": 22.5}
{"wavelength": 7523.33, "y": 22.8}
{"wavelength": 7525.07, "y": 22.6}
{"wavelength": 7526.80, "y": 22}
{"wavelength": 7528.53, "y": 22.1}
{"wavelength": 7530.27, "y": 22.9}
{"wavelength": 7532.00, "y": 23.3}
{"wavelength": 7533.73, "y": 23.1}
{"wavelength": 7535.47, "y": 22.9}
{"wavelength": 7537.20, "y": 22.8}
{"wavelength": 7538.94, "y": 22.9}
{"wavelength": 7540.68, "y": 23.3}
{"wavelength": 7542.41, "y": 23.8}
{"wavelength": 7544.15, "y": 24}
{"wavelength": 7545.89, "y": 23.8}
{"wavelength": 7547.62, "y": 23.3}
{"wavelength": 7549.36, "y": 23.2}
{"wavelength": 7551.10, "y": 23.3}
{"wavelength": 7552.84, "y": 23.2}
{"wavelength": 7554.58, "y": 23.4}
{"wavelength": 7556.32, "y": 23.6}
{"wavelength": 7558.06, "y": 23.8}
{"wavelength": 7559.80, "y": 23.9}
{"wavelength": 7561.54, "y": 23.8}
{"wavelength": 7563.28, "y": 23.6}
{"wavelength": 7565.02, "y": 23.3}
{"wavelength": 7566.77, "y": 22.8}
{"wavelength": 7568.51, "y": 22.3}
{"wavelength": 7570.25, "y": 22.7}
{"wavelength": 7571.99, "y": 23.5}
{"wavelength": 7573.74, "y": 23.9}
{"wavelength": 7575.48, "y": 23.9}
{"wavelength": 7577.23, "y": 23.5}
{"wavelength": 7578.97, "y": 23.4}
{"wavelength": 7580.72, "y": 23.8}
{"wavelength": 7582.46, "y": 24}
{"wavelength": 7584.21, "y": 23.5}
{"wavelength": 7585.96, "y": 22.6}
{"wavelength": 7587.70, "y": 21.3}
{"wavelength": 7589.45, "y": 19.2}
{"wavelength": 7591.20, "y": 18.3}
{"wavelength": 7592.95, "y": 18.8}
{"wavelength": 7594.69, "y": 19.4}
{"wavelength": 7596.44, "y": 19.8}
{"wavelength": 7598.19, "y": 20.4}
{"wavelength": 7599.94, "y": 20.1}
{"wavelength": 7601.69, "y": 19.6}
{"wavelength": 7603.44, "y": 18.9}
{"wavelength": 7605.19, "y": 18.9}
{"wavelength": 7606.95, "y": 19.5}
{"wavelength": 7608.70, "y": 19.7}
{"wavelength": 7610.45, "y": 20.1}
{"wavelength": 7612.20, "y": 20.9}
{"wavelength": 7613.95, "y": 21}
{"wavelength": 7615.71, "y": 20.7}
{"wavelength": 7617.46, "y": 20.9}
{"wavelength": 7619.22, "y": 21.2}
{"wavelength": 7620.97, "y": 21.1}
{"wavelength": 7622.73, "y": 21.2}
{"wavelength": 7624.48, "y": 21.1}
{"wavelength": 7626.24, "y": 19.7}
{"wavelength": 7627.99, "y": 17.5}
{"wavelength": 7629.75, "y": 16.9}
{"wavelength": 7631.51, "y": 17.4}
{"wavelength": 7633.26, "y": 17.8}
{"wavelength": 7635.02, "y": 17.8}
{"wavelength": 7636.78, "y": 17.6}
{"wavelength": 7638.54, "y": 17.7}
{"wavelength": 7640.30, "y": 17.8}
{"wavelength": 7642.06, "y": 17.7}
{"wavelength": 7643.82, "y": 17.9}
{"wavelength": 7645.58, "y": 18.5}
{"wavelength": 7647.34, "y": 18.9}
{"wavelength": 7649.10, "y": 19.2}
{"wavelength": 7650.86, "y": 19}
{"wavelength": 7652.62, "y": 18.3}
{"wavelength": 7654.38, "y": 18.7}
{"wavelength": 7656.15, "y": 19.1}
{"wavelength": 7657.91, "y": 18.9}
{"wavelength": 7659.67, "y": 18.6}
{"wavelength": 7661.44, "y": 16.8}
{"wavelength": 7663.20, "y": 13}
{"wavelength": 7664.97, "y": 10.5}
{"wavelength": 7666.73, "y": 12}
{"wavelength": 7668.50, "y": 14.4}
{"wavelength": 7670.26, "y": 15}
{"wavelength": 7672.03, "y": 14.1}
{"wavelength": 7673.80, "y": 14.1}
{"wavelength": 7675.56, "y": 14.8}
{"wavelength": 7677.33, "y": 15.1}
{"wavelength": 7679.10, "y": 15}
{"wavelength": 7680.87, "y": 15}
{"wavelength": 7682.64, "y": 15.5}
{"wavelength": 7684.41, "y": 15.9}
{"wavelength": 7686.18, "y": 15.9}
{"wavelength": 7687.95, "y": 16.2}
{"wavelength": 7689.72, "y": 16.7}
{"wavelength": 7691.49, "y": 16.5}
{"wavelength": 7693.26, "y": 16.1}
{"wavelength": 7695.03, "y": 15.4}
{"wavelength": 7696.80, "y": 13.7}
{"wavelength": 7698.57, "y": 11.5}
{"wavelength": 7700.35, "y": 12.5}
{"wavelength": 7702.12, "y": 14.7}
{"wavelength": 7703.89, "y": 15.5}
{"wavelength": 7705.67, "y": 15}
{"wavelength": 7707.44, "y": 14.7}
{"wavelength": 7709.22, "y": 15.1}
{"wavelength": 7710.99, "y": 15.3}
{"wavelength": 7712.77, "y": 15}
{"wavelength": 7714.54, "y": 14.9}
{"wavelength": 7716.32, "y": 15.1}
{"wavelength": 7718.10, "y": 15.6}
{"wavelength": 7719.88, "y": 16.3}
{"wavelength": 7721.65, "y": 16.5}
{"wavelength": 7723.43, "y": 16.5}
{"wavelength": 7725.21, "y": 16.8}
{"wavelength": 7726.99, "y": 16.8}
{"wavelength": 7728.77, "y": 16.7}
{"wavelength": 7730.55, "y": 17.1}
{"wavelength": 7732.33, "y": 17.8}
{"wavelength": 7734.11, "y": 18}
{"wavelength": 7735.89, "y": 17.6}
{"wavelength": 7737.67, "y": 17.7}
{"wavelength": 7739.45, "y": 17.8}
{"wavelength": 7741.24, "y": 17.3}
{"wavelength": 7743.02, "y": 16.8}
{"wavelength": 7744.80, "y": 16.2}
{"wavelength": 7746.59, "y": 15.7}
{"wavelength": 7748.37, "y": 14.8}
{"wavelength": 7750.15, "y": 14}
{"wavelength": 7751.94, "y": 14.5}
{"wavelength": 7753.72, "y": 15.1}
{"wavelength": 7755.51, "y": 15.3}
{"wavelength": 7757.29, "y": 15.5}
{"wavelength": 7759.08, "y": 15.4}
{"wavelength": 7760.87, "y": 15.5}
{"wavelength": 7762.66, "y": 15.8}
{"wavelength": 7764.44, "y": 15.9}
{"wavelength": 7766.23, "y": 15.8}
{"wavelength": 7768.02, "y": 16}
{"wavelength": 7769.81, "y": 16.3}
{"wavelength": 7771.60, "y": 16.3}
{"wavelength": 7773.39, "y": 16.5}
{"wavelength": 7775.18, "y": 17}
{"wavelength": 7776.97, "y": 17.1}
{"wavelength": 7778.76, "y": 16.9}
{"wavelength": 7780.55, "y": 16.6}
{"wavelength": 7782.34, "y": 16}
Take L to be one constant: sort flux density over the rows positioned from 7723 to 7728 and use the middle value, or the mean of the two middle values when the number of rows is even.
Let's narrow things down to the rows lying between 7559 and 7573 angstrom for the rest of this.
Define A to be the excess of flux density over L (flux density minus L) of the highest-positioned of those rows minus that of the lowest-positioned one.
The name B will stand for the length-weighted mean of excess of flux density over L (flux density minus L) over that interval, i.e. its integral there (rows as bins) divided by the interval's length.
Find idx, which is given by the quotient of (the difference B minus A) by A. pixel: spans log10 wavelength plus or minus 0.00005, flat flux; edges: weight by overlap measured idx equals -17.1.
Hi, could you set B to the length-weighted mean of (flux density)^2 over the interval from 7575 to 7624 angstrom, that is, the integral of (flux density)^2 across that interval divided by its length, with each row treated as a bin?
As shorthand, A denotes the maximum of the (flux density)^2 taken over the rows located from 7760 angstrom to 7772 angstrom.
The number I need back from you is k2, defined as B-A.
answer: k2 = 174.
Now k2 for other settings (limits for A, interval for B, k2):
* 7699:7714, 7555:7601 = 259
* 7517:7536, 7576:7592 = -45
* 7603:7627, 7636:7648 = -125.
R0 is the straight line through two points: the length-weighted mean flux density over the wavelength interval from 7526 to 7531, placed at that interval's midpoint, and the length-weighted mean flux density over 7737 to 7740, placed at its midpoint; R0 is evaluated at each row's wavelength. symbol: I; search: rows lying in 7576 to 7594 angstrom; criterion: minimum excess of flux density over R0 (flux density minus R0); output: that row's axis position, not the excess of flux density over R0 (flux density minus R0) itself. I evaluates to 7591.20 angstrom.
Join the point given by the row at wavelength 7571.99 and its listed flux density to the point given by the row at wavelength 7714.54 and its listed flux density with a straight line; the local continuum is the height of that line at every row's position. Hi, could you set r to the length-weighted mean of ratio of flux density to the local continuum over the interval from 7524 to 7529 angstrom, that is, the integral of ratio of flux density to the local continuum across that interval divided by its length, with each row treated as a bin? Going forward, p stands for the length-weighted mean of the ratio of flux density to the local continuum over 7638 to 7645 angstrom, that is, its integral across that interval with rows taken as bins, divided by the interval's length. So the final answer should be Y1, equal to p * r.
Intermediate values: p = 0.9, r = 0.85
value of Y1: 0.8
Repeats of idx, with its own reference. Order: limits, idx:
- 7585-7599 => -2.5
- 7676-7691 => -1.7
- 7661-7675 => 0.2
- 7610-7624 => 2.7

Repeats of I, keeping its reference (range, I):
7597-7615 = 7603.44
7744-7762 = 7750.15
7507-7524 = 7507.76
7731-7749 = 7748.37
